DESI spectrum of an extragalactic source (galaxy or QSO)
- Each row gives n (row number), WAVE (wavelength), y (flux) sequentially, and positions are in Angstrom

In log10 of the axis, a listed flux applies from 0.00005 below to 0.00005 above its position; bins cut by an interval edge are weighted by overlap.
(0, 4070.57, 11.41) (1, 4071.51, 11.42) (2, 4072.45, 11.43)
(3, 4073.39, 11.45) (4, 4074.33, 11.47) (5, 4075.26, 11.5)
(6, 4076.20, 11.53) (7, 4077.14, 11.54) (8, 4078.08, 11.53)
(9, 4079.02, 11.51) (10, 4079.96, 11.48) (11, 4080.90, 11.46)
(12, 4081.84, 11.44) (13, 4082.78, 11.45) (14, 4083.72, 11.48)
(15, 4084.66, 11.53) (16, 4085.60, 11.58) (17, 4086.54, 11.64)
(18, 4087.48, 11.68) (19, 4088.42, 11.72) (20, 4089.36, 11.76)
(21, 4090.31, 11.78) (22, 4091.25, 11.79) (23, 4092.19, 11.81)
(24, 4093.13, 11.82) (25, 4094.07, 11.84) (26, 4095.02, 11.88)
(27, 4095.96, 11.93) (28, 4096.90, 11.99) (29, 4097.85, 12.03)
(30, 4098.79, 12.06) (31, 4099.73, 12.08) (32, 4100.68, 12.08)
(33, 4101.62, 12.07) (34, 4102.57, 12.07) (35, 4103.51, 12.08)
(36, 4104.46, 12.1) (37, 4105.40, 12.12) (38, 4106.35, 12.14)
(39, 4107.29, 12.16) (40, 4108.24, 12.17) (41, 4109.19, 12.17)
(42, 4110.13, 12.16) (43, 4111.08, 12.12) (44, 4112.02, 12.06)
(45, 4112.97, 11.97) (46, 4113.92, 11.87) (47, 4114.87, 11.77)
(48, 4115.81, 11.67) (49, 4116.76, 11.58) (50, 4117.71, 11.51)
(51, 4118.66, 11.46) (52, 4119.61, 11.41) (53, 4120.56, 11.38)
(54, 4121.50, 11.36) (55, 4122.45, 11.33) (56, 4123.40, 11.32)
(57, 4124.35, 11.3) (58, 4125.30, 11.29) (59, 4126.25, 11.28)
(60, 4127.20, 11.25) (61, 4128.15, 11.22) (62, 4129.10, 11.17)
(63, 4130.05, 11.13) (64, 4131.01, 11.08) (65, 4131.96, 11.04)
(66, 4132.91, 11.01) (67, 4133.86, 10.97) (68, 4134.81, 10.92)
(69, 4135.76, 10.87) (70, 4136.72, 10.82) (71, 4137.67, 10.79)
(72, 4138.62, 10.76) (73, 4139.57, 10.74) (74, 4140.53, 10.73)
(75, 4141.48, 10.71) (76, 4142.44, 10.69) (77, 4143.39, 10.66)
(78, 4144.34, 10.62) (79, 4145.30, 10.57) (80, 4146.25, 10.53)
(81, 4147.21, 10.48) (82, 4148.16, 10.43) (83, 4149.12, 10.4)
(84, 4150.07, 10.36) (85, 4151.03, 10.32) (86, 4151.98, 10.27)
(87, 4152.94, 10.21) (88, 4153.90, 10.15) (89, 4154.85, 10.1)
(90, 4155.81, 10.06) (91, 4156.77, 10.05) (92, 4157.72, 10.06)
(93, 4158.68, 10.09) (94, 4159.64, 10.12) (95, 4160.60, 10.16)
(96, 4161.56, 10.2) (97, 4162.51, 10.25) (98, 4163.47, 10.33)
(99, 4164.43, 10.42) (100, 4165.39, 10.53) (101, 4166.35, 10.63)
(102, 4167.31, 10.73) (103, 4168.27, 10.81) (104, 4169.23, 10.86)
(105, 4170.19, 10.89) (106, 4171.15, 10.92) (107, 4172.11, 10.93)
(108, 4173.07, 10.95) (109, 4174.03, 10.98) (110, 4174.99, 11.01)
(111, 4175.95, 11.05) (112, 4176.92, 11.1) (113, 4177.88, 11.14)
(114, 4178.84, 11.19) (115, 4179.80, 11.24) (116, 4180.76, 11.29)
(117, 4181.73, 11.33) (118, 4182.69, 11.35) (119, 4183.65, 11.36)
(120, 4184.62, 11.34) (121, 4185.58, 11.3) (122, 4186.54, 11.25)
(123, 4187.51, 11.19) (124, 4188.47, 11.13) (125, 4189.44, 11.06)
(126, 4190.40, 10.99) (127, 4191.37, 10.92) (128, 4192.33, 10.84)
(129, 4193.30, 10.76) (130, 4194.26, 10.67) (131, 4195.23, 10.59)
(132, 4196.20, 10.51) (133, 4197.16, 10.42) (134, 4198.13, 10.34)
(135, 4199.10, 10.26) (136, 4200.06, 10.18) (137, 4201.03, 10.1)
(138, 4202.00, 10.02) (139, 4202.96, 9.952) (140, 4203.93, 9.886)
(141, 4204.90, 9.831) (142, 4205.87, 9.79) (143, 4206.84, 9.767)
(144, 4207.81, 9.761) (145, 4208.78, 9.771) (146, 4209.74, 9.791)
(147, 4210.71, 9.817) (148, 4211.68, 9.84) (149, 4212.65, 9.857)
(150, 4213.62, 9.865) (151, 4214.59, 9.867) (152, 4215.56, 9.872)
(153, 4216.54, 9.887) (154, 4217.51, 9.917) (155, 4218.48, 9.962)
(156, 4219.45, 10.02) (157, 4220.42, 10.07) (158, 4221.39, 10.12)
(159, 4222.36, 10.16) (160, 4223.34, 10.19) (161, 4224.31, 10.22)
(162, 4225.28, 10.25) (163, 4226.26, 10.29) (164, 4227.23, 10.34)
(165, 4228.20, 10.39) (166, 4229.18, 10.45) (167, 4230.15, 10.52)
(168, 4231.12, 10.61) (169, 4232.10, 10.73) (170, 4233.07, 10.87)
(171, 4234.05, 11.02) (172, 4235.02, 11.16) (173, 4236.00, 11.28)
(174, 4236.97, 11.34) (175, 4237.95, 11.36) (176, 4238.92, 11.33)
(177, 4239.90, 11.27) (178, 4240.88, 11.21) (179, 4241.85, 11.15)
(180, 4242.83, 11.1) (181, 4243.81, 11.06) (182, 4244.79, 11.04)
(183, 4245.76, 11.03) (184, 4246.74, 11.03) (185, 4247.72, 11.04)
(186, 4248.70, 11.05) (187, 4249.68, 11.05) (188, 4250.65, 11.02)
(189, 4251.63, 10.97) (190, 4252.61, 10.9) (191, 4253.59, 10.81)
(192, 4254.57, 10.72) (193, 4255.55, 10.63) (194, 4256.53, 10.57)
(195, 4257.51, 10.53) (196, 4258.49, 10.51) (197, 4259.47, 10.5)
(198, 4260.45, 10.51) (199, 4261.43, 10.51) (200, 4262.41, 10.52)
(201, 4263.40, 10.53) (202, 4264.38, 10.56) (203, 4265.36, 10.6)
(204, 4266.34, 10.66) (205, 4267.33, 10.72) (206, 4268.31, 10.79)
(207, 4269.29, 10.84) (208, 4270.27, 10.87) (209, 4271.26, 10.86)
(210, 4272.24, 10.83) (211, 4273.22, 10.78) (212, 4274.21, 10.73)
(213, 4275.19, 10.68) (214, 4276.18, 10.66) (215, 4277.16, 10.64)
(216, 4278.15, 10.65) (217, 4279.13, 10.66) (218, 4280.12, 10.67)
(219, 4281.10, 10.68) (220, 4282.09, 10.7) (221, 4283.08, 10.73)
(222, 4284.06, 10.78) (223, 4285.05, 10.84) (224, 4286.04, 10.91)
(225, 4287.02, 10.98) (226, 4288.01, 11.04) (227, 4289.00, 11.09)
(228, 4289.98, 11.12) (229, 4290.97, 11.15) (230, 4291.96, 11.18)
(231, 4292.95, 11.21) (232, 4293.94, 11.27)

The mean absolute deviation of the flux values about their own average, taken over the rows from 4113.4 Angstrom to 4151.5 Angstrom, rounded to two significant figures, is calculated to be 0.35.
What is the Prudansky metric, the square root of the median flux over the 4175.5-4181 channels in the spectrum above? 3.34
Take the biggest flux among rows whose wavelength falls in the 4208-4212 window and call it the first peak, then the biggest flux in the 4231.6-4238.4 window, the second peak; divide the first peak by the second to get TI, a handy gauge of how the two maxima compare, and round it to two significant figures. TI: 0.87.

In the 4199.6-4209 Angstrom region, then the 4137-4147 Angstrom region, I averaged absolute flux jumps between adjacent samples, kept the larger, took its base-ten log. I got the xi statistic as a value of -1.32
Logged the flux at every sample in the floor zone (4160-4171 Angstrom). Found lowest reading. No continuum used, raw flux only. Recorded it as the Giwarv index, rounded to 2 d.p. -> 10.16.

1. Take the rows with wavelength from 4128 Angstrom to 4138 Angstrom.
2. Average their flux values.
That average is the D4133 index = 11.0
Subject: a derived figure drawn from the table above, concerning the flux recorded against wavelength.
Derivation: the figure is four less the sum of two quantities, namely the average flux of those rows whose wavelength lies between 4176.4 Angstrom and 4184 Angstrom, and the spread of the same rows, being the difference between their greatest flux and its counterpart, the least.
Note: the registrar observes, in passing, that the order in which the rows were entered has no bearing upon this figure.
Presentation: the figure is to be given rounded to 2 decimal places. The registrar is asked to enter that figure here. -7.51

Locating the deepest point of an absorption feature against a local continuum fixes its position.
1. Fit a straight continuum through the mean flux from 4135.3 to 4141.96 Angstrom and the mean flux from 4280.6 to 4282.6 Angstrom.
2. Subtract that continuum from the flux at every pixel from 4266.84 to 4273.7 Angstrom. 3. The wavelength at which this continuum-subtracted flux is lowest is 4267.33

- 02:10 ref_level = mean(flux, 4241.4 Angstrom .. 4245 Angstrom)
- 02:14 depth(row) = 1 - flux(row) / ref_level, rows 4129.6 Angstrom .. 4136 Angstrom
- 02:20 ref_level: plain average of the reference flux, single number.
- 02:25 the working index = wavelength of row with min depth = 4130.05 Angstrom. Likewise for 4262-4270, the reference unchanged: 4269.29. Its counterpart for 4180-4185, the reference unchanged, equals 4183.65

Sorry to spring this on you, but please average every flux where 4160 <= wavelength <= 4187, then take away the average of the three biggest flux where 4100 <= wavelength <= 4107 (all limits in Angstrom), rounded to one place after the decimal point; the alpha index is -1.2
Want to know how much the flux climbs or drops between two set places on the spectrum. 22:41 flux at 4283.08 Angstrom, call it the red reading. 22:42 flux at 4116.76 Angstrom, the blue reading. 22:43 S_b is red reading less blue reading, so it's -0.85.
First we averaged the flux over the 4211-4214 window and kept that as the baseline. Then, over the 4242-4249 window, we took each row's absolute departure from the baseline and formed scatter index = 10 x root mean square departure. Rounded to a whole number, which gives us 12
